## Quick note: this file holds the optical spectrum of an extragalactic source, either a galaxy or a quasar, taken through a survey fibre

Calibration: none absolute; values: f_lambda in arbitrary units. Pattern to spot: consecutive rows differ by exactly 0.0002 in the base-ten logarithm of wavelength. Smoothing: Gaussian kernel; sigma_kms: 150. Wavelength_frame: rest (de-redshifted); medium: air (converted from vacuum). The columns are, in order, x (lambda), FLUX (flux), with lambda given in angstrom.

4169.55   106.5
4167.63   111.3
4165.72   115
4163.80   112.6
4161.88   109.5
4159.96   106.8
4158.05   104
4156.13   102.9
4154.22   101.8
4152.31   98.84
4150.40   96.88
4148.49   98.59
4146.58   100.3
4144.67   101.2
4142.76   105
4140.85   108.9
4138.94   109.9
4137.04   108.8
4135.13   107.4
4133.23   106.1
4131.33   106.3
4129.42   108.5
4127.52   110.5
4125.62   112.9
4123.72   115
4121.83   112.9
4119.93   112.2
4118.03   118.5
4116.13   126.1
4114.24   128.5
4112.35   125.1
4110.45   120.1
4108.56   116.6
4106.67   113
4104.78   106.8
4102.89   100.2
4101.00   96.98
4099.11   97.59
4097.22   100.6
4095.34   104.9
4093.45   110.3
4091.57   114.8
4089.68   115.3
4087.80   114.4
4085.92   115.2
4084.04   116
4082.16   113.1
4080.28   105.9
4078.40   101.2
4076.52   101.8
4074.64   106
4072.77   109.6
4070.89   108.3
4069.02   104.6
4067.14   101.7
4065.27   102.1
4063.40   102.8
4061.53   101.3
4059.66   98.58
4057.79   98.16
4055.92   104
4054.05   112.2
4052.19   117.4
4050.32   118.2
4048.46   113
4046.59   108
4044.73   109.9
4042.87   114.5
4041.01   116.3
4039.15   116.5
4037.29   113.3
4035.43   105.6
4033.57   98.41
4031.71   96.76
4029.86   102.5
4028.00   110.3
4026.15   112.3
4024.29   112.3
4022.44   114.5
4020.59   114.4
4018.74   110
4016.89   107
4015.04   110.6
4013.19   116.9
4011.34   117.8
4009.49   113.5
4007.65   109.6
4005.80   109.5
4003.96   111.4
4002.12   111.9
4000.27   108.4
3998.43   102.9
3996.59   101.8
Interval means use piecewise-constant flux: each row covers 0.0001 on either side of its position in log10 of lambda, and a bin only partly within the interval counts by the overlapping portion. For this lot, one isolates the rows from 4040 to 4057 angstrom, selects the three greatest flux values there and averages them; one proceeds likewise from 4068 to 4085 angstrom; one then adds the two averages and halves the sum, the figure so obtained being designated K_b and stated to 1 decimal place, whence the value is 115.1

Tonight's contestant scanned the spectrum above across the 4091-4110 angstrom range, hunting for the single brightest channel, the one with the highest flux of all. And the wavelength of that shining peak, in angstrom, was 4108.56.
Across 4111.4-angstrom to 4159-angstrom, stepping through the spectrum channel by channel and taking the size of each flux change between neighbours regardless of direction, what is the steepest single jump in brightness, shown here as 7.60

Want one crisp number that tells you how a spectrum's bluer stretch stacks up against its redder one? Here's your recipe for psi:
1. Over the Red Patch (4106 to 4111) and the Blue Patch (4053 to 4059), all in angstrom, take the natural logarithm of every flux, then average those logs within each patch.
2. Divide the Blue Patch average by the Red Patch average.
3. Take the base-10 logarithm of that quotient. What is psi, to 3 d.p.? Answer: -0.010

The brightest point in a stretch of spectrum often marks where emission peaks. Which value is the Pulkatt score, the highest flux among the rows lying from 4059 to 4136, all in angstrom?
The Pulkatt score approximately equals 128.5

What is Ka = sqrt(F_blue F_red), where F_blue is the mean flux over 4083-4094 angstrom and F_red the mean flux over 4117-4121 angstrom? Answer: 115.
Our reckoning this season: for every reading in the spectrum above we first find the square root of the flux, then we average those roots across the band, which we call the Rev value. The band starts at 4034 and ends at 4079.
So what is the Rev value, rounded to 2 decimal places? 10.37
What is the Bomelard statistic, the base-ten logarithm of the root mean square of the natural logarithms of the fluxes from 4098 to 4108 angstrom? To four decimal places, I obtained 0.6658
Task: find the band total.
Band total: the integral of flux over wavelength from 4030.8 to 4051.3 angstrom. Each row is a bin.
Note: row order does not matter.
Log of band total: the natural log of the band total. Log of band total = 7.72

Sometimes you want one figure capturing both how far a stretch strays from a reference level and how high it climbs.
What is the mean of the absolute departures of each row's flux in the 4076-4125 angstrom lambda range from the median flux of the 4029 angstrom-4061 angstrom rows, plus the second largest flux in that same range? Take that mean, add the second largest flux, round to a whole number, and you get 133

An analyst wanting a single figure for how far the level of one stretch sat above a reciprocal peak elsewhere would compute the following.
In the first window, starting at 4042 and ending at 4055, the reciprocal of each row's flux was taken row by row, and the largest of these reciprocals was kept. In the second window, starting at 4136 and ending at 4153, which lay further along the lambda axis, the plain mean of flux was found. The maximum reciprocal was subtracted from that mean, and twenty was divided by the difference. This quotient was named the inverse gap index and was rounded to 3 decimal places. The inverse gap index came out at 0.194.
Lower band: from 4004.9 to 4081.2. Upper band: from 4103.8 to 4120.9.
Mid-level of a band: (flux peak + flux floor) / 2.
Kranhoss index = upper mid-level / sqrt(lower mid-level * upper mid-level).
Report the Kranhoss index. 1.05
